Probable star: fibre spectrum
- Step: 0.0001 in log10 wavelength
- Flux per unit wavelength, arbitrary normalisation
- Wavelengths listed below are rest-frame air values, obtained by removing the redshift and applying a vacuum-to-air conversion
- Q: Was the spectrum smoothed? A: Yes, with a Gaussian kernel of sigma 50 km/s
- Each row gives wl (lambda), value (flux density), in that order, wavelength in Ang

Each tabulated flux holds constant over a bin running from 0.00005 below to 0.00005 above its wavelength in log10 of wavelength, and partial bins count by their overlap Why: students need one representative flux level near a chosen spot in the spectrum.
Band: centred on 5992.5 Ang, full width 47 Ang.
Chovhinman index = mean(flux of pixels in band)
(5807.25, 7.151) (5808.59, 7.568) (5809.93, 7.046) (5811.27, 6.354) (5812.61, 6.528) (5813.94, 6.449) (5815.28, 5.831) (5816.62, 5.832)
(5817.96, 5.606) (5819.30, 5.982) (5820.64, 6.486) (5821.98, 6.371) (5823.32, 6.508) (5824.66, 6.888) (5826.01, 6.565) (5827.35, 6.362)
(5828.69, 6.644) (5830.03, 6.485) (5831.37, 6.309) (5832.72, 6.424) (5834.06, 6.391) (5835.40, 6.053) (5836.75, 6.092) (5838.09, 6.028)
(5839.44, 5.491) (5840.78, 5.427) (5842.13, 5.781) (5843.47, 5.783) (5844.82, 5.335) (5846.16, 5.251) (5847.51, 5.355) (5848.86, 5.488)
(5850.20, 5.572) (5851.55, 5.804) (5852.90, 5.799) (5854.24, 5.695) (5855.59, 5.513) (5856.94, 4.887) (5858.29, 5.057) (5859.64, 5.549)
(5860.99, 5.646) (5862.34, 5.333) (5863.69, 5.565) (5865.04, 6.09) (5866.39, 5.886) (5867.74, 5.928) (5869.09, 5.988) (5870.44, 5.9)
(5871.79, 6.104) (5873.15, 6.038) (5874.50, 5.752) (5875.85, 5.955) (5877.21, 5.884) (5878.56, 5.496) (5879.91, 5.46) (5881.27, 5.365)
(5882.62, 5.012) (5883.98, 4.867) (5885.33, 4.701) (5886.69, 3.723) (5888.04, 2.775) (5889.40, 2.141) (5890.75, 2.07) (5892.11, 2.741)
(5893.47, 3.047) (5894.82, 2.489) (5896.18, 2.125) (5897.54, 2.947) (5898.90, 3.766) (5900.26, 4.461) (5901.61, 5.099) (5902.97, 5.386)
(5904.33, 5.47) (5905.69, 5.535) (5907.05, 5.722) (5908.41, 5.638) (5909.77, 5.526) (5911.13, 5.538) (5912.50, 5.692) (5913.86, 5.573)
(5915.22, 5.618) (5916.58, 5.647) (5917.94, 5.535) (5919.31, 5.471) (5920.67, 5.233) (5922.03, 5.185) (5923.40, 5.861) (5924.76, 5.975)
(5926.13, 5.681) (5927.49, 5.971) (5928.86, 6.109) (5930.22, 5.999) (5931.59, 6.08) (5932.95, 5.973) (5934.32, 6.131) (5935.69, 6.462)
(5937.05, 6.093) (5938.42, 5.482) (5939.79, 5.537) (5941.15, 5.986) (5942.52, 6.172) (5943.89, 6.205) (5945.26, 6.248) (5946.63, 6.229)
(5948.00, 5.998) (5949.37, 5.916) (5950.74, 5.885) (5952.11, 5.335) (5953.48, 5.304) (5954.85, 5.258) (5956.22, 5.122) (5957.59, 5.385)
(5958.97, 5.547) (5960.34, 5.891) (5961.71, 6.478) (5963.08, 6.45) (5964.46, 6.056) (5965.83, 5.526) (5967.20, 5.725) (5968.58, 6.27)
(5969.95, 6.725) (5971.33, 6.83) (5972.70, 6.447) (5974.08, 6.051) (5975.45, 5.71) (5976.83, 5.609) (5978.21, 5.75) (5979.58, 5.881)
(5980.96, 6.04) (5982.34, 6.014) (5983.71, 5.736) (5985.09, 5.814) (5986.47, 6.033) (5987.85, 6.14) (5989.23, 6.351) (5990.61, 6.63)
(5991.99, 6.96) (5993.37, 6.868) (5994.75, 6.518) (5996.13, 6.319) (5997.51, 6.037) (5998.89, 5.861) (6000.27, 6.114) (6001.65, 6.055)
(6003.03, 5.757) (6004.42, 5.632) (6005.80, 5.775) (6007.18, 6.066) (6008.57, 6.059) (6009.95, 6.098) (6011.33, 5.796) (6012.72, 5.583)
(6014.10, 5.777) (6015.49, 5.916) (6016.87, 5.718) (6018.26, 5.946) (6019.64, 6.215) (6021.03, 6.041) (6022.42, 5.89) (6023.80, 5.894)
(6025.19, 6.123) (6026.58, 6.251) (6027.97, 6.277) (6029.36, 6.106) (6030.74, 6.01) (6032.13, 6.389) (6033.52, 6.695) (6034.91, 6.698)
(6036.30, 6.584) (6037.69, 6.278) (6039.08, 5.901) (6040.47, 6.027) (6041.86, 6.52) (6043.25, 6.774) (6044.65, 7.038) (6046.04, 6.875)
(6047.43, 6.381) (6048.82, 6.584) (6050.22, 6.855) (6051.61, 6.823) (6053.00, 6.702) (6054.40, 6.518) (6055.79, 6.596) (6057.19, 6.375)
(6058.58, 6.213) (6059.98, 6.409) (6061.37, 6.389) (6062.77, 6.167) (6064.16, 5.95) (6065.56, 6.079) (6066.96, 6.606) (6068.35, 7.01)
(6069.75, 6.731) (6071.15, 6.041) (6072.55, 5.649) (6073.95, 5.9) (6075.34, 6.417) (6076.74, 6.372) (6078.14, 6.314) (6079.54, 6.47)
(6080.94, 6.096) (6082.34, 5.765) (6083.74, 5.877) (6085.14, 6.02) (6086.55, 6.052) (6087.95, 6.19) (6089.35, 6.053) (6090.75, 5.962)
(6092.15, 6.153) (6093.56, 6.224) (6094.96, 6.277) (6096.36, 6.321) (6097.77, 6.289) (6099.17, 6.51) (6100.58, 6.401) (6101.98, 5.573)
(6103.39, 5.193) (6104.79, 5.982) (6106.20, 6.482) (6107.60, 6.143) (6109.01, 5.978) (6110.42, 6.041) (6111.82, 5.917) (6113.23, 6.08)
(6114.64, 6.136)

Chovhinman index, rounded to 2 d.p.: 6.09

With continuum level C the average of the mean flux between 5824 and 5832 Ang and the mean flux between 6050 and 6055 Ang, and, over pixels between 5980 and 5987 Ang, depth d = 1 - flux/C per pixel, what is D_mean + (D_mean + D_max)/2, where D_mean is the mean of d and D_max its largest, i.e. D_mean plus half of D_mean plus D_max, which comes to 0.227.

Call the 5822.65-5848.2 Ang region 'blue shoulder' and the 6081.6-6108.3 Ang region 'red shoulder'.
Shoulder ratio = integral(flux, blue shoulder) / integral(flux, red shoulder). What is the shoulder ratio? 0.95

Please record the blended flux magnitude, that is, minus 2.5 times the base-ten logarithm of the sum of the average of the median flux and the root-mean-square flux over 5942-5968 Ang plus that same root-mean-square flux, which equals -2.67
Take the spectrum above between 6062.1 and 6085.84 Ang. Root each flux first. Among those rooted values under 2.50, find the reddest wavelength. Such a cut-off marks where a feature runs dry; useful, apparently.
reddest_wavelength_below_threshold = 6085.14 Ang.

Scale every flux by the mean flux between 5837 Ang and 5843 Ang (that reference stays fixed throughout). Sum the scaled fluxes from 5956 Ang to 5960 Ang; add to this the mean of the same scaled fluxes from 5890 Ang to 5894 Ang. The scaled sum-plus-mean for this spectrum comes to 3.3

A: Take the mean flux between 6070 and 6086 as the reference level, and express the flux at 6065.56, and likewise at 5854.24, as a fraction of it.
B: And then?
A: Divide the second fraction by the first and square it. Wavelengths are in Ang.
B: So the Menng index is 0.9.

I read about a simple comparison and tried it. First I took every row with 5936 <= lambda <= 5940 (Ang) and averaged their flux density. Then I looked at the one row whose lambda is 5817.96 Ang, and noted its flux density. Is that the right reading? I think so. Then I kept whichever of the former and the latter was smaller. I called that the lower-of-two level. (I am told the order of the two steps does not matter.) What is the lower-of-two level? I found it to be 5.61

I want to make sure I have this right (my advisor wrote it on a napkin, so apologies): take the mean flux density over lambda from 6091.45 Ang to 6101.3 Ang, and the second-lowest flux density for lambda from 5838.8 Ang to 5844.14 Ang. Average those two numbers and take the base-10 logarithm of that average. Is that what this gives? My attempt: 0.771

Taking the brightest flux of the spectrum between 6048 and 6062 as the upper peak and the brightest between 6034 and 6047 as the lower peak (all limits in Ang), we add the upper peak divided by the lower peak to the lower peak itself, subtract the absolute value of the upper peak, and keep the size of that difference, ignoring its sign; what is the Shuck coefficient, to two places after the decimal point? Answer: 1.16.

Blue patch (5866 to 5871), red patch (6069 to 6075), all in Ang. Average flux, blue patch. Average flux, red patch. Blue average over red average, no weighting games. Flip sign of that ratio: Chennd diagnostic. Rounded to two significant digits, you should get -0.97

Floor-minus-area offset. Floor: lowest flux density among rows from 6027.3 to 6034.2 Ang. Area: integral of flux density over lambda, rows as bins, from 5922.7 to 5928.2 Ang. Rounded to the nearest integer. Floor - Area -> -26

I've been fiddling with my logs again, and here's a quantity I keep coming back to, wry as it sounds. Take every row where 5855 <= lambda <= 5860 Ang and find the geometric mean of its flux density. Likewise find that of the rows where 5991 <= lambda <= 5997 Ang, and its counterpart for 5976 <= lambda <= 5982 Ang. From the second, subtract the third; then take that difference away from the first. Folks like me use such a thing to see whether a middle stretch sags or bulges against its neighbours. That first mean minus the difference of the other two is 4.4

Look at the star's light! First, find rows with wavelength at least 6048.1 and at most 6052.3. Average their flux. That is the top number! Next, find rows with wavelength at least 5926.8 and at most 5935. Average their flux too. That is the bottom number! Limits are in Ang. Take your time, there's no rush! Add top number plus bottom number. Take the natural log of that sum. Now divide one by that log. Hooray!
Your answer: 0.392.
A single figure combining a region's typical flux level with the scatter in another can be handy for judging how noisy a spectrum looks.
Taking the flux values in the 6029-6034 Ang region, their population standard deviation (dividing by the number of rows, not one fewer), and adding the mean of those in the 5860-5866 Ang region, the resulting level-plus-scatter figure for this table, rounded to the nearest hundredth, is 5.93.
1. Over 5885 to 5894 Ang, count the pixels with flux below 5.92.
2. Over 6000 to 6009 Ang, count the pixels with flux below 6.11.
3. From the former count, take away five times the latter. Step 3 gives -23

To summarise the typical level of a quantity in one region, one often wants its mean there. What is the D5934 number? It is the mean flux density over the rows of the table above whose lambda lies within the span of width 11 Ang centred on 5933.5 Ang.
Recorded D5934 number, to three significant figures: 6.04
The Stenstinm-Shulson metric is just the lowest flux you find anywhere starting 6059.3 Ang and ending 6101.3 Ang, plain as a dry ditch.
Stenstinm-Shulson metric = 5.649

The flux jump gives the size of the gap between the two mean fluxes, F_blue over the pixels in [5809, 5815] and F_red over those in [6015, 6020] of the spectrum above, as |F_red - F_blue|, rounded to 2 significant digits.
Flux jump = 0.65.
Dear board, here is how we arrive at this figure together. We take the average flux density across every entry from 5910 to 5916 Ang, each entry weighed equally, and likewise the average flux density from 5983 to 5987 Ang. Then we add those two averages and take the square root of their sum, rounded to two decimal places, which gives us 3.39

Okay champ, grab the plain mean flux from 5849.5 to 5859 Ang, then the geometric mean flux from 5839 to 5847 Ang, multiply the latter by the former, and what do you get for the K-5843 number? 30.2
